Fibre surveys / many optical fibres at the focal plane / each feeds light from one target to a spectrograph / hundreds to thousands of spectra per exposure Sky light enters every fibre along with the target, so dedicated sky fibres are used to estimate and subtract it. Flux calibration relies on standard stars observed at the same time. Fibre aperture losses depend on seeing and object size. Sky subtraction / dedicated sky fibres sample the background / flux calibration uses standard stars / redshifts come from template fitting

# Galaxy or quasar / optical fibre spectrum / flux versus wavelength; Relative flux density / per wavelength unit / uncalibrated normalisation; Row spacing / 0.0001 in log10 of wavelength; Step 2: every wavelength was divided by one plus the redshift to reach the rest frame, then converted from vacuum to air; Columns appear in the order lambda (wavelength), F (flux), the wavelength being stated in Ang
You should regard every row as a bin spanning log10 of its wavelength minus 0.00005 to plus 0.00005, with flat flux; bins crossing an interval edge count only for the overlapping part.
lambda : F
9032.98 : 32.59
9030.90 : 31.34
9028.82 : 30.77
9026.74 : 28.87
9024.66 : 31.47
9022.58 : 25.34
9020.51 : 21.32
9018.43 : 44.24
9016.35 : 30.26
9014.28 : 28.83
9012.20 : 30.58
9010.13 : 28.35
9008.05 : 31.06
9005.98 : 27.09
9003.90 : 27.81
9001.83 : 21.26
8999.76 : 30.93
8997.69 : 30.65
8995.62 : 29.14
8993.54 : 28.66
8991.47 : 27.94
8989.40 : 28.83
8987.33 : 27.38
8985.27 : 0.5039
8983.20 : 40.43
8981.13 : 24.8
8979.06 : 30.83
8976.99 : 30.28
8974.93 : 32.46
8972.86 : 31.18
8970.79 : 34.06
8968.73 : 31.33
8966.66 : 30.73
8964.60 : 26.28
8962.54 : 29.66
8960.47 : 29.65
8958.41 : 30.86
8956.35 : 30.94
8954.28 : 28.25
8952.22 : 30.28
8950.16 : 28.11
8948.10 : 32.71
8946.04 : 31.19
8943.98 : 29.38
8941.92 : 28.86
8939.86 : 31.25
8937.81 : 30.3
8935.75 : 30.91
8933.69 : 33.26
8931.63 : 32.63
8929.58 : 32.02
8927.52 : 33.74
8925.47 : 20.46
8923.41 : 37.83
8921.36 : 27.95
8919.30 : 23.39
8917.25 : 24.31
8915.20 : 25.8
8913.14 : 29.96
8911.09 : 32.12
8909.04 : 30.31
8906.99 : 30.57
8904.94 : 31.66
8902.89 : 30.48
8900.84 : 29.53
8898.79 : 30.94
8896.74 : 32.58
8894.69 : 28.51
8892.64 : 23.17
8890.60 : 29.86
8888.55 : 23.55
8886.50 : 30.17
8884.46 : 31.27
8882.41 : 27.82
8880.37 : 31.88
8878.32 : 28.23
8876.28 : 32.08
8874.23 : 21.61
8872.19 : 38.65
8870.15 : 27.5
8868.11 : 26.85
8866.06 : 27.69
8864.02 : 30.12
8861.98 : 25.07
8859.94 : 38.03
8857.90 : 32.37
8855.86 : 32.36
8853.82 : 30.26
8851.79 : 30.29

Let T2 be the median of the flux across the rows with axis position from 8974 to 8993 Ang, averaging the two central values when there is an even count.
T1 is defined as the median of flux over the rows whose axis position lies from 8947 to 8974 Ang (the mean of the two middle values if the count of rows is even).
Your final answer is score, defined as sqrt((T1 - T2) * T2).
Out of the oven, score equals 7.4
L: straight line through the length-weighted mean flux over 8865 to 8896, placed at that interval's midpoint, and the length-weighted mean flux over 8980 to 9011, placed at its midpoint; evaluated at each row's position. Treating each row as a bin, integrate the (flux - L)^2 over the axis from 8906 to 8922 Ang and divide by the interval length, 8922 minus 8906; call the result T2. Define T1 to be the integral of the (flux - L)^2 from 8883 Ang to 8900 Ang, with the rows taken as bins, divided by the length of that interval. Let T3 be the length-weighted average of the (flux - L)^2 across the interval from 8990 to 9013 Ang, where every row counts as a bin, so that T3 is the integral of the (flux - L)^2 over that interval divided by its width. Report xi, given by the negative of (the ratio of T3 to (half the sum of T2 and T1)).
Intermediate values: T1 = 10.7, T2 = 9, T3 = 9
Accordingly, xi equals -1.0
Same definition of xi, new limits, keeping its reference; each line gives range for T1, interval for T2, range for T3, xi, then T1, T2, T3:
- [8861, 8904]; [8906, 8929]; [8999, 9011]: -0.6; 13.8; 23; 12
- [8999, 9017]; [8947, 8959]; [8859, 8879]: -2.6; 11.1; 9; 27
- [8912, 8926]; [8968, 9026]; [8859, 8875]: -0.8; 27.2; 54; 31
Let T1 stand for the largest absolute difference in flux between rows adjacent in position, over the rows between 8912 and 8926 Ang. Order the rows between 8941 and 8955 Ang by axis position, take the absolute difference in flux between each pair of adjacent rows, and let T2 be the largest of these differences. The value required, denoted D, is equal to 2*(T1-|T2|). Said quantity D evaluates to 26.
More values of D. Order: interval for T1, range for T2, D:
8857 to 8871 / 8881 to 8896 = 13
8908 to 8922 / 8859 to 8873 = -17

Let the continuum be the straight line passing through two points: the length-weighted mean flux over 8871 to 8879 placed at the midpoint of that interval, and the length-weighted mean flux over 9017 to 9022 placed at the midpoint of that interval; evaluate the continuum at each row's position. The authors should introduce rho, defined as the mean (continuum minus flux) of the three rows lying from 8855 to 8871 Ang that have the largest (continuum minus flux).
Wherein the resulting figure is 4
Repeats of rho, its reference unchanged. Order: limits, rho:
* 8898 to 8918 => 4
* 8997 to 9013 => 6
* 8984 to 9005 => 15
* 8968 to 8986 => 13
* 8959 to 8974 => 3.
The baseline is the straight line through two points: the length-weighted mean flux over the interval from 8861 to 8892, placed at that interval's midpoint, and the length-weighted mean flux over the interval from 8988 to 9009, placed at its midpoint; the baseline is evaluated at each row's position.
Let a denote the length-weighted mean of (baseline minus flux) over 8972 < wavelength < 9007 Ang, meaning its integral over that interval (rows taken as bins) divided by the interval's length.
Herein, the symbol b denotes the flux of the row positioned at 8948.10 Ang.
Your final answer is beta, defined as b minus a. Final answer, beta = 32.0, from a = 0.7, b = 32.71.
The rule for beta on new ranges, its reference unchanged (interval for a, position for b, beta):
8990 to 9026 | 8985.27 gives 1.3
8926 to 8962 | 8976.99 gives 32.5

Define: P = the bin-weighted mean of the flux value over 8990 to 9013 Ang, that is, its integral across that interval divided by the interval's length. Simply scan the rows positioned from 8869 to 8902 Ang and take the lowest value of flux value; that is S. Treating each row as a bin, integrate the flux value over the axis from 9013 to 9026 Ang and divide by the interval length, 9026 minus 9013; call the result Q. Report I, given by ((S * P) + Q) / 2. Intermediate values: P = 28.5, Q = 30.2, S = 21.61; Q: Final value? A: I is 323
